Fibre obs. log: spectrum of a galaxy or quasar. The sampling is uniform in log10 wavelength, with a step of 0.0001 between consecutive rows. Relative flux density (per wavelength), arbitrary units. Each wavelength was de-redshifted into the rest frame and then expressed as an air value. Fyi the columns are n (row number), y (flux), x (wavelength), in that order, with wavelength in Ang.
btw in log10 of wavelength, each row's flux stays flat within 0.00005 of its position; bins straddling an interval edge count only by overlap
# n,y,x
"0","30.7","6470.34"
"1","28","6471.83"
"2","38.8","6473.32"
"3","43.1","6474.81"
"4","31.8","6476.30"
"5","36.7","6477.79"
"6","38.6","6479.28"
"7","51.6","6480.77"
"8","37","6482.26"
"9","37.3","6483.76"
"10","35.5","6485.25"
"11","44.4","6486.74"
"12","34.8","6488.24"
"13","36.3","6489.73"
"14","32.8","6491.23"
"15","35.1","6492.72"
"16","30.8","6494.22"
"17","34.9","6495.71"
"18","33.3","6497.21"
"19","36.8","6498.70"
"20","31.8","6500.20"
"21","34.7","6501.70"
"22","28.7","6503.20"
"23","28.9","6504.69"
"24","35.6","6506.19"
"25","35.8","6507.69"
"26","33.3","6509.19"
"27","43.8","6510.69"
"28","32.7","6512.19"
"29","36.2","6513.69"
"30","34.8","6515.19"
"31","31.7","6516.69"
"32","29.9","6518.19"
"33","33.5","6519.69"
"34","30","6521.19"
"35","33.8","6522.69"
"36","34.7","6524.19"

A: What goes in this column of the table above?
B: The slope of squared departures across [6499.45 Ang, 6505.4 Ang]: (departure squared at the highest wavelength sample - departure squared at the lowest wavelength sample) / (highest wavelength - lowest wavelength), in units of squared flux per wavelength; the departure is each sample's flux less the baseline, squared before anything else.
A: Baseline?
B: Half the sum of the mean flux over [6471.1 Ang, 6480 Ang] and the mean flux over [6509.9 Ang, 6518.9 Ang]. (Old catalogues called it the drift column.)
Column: 7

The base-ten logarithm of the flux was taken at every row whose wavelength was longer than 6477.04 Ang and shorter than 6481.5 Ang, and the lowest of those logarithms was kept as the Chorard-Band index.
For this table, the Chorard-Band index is 1.56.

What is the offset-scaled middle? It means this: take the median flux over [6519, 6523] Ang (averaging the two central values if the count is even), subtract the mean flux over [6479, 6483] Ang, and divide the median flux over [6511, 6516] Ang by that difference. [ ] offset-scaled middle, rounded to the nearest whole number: -4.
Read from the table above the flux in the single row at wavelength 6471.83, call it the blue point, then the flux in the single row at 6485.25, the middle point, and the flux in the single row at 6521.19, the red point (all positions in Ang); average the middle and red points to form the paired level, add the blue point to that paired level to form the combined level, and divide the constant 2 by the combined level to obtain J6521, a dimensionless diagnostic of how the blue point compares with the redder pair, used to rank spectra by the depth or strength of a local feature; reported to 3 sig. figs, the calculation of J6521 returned 0.0329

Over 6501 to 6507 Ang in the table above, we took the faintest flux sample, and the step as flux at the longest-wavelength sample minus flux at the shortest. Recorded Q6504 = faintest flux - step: 27.8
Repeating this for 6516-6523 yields 27.8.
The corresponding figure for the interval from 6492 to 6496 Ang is 31.0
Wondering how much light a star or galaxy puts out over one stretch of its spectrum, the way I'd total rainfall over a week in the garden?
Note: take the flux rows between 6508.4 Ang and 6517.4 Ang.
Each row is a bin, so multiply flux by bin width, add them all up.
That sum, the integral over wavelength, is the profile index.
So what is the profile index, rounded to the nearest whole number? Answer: 319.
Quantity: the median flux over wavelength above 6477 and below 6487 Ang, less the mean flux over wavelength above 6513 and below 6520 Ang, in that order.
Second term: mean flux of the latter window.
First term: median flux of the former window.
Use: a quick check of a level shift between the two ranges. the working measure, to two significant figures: 4.1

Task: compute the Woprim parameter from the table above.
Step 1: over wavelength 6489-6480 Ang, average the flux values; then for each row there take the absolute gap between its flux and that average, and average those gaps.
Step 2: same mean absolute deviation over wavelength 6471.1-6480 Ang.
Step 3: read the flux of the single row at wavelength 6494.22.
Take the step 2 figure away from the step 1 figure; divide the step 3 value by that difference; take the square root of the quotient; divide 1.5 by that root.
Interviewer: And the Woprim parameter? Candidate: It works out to 0.282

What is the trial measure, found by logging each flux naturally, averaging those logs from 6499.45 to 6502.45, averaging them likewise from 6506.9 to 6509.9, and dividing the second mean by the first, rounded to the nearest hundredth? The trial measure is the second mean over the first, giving 1.01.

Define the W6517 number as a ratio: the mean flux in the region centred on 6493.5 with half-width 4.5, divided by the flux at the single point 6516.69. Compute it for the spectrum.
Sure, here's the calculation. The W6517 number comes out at 1.07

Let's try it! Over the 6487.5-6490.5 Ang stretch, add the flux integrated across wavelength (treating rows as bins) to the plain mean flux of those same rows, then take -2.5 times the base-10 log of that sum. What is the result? -5.38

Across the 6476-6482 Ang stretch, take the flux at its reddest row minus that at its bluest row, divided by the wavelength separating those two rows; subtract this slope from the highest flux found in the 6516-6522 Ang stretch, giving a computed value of 29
